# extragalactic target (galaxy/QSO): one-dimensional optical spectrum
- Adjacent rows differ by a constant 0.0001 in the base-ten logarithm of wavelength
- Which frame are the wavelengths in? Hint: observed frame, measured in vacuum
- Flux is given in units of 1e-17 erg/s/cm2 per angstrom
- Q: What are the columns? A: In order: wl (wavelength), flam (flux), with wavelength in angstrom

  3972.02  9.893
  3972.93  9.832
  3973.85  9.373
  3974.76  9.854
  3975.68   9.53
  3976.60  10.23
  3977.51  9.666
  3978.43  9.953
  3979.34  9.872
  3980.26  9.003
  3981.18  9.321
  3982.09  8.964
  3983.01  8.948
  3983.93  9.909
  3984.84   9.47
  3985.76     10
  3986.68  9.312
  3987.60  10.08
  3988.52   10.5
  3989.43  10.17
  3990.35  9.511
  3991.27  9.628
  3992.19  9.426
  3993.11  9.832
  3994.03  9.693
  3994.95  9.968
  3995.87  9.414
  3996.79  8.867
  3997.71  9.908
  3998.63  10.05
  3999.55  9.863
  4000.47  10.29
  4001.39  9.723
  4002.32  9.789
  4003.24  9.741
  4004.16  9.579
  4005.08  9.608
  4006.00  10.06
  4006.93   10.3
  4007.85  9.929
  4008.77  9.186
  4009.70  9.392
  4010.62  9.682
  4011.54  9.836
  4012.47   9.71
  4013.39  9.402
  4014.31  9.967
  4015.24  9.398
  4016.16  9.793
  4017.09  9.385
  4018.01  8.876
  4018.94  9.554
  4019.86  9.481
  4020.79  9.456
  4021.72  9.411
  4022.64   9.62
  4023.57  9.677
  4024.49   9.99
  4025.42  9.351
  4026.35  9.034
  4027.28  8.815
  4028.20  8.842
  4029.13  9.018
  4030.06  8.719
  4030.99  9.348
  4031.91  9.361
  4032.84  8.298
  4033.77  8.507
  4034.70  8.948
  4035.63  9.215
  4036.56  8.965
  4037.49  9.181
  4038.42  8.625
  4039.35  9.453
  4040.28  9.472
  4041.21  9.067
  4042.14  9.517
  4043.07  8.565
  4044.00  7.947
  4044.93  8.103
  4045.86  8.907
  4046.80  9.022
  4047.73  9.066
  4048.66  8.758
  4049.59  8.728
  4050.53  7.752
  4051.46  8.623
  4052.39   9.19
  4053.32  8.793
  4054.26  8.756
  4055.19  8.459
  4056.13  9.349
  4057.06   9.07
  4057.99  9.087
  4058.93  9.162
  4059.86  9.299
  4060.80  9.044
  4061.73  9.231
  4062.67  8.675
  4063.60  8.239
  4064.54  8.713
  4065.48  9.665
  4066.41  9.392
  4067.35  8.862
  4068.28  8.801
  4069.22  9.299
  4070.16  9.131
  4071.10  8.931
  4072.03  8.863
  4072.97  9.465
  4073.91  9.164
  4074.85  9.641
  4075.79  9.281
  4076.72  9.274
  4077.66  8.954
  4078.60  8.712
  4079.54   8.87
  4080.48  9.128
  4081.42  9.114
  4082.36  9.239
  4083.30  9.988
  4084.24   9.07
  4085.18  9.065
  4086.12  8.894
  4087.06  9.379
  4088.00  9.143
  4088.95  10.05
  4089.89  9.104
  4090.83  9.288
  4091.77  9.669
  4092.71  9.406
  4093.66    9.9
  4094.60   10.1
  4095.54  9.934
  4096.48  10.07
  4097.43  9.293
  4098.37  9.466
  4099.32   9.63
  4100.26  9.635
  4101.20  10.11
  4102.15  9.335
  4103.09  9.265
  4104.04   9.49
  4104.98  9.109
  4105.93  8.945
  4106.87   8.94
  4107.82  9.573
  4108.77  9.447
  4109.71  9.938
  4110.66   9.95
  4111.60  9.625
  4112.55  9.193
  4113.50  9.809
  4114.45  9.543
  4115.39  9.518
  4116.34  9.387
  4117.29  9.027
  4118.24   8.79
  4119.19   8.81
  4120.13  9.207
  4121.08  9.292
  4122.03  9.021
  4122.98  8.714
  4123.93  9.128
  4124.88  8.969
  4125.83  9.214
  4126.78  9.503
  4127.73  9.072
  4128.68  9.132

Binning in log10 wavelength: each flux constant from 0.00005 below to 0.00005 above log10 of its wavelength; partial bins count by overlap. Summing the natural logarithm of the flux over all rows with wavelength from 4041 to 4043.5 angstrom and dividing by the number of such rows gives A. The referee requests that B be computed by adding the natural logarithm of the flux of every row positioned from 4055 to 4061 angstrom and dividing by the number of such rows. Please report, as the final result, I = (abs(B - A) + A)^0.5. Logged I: 1.48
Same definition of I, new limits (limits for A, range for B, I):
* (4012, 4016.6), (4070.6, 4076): 1.52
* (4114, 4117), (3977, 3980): 1.51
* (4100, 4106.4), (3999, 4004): 1.51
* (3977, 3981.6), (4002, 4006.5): 1.51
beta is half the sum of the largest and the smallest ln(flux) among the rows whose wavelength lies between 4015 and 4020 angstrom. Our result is 2.233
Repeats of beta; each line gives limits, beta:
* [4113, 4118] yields 2.242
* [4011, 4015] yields 2.270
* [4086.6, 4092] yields 2.258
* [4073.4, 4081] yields 2.215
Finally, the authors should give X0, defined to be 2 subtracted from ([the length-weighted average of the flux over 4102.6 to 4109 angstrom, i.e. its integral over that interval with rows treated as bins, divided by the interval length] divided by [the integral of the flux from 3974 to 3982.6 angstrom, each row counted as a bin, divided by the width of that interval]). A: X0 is -1.04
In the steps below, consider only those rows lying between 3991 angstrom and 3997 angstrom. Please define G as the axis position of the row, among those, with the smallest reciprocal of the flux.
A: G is 3994.95 angstrom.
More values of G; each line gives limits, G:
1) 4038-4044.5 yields 4042.14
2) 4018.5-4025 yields 4024.49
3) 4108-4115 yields 4110.66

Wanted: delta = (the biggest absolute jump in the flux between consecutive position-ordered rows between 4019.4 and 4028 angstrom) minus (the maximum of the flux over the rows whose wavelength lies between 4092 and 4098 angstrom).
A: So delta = -9.5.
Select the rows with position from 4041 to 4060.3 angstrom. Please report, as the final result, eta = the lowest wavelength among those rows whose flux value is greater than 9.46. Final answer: 4042.14 angstrom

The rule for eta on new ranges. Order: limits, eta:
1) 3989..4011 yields 3989.43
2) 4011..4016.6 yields 4011.54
